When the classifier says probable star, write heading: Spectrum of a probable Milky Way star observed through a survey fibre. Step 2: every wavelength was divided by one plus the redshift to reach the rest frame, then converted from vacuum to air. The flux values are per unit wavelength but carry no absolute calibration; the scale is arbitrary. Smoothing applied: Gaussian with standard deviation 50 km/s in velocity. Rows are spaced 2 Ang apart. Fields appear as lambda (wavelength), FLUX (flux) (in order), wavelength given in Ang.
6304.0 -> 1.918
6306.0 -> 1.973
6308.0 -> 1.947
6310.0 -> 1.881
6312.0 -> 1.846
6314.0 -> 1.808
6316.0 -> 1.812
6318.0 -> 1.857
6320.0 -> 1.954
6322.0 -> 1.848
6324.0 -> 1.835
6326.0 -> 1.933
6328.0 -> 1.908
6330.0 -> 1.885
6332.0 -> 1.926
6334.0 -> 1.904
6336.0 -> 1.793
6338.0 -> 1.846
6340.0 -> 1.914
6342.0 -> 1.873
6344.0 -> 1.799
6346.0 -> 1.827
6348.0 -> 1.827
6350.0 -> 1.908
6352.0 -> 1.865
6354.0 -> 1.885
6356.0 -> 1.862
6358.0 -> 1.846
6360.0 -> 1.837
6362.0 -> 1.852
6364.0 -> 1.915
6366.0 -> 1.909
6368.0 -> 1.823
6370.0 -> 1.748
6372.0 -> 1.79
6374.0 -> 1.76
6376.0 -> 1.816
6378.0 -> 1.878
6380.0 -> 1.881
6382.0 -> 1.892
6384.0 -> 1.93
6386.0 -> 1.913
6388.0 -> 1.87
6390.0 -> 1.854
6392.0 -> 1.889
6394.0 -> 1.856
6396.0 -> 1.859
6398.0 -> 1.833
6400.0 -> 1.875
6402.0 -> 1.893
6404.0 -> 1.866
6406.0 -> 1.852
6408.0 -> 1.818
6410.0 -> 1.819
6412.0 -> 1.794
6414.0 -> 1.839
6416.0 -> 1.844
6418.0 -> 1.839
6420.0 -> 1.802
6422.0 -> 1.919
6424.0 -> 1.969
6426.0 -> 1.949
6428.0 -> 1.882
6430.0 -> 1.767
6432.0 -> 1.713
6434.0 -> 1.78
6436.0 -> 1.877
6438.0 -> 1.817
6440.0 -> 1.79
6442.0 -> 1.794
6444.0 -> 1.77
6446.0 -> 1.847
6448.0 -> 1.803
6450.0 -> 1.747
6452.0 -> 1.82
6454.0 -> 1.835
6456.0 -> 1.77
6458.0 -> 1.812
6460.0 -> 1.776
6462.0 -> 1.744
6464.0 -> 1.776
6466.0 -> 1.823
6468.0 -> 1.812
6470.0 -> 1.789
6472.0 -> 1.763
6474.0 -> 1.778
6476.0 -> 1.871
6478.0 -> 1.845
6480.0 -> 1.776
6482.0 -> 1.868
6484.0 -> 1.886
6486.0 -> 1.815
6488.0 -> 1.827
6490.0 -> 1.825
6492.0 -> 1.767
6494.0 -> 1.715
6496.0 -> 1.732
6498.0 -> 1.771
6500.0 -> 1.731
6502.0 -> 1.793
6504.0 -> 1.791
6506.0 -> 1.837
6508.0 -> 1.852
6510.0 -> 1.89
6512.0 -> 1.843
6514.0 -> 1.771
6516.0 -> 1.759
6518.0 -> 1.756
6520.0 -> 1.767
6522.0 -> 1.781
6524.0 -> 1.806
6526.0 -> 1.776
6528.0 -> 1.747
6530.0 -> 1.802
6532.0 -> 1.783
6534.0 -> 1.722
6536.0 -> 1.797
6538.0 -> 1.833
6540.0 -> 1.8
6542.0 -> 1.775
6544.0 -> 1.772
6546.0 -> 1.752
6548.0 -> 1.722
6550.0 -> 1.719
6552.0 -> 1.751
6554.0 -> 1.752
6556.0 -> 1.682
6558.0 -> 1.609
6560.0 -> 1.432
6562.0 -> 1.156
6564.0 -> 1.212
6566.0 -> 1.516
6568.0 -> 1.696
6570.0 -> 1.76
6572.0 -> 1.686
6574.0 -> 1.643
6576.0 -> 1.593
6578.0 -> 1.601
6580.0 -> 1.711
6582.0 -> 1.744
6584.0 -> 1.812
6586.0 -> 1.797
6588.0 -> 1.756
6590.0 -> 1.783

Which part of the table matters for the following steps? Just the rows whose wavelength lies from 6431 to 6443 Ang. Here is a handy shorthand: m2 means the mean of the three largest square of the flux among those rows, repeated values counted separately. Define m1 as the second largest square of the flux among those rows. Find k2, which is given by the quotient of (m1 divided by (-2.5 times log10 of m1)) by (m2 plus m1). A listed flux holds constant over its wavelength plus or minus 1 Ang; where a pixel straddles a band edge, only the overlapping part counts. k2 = -0.383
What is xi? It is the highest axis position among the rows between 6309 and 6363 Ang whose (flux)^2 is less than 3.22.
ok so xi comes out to 6336.0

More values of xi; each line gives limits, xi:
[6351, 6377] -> 6374.0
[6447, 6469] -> 6464.0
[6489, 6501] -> 6500.0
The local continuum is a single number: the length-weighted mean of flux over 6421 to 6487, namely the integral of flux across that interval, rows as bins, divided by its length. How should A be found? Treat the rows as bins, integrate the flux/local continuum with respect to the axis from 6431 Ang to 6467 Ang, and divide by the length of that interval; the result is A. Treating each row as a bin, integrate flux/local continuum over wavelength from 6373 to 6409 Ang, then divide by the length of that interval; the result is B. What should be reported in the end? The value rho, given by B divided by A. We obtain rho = 1.04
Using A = 0.99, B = 1.02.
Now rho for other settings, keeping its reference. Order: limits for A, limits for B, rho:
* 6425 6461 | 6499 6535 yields 0.99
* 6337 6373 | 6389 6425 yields 1.00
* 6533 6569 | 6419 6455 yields 1.11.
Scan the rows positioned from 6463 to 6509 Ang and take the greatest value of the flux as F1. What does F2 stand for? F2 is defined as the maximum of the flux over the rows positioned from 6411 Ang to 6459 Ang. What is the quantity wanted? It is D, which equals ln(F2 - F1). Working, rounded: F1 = 1.886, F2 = 1.969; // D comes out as -2.5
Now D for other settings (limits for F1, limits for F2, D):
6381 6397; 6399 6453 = -3.2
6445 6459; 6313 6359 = -2.2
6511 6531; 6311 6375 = -2.2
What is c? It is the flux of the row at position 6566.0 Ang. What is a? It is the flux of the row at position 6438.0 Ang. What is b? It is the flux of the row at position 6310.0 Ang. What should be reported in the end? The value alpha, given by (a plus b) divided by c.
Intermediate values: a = 1.817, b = 1.881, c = 1.516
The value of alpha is 2.44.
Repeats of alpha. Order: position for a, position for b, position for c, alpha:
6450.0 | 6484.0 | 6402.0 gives 1.92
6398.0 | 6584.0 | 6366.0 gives 1.91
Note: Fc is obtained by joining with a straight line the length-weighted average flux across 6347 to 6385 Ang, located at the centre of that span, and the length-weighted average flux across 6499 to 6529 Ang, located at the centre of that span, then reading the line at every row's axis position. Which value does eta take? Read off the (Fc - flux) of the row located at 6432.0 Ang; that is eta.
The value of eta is 0.114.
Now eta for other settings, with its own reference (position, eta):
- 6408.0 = 0.019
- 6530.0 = -0.015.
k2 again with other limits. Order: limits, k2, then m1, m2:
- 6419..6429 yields -0.346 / 3.80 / 3.8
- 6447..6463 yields -0.384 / 3.31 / 3.3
